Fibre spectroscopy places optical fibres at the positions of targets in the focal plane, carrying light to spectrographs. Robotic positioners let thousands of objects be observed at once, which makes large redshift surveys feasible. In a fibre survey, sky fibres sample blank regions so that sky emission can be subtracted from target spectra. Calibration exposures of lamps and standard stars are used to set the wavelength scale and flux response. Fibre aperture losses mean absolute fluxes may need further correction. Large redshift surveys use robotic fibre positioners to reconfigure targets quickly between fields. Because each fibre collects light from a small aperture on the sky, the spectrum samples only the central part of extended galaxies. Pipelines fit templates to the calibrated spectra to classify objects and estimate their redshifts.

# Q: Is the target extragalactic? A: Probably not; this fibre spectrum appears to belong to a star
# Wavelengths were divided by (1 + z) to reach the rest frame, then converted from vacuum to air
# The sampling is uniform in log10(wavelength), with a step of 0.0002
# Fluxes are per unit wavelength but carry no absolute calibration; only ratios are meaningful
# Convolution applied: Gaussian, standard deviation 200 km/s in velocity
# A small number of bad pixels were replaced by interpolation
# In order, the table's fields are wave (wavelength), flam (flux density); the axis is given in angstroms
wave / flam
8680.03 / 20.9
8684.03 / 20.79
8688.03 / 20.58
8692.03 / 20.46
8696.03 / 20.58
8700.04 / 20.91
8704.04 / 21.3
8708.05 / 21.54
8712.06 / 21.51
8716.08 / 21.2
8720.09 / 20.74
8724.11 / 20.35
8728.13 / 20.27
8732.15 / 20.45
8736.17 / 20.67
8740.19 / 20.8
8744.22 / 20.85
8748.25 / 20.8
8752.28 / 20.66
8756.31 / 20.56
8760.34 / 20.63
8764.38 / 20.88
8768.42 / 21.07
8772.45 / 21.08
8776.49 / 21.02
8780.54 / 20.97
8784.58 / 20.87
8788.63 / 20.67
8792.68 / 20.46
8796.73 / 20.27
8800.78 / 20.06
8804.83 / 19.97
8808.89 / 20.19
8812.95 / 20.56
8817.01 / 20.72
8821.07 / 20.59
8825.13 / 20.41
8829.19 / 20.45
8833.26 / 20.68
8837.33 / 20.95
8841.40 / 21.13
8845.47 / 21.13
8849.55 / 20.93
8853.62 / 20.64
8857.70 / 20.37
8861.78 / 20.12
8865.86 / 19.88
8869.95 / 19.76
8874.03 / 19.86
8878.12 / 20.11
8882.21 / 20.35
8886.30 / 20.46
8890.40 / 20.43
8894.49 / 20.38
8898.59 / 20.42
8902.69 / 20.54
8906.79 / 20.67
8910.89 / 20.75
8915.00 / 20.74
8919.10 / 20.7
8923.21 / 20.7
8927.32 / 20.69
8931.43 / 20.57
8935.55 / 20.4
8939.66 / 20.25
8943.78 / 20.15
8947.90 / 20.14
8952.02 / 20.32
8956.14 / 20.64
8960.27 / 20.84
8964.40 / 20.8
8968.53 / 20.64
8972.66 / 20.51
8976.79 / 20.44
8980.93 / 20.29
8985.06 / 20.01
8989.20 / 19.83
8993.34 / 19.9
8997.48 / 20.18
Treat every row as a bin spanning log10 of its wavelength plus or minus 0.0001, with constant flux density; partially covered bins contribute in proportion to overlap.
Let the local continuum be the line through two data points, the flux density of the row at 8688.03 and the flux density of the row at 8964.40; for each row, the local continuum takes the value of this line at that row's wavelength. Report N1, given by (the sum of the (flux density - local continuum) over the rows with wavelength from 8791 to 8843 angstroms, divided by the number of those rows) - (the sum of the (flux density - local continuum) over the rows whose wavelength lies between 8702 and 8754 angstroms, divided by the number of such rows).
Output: -0.4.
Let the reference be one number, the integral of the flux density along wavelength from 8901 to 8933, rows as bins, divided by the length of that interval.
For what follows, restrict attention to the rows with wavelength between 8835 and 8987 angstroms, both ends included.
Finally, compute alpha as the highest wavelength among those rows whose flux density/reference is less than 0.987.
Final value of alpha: 8985.06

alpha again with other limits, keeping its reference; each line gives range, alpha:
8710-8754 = 8728.13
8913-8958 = 8952.02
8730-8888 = 8882.21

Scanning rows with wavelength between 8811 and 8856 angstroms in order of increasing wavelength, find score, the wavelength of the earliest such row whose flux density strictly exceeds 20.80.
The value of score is 8837.33 angstroms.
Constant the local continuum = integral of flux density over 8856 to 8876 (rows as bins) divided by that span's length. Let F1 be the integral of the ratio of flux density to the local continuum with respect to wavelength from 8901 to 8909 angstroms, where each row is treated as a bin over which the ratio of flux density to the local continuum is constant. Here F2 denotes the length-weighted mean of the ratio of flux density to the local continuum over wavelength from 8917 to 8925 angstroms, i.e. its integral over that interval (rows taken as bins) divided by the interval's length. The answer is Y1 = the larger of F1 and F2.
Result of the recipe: 8.25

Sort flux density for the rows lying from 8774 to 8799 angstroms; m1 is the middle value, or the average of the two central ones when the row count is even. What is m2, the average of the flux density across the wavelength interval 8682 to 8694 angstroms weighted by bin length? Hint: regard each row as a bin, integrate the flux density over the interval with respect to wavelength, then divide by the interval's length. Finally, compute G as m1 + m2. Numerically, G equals 41.4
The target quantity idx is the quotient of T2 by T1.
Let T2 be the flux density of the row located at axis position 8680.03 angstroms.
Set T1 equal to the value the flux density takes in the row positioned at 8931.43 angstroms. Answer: 1.02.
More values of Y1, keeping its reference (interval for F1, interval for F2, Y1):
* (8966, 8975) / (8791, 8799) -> 9.27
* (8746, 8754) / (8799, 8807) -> 8.29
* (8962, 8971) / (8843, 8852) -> 9.32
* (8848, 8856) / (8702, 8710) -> 8.31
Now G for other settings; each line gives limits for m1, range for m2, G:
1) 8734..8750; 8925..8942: 41.3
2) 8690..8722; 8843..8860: 41.8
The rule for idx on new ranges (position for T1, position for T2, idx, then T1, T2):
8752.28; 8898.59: 0.99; 20.66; 20.42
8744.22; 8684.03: 1.00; 20.85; 20.79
